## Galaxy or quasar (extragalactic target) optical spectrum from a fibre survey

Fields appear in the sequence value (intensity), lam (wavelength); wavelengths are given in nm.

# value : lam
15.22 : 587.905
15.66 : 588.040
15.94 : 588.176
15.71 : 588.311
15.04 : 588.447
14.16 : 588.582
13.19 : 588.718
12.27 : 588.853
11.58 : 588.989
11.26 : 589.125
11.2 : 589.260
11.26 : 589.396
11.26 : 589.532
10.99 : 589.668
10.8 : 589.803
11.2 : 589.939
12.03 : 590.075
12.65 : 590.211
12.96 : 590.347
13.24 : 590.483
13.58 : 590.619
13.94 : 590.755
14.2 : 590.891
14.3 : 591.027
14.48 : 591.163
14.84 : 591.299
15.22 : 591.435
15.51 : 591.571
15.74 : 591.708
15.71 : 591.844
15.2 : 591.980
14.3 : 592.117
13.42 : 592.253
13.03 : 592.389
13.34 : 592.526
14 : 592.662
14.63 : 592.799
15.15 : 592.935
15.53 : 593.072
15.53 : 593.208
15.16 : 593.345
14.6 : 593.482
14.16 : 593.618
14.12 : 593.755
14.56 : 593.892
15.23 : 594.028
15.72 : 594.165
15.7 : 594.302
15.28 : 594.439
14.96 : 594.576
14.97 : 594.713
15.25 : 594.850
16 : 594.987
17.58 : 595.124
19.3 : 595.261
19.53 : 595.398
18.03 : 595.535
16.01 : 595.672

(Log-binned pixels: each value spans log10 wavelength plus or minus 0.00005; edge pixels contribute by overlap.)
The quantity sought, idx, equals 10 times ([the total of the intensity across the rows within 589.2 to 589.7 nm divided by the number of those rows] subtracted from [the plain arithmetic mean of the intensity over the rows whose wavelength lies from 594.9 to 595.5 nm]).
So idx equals 69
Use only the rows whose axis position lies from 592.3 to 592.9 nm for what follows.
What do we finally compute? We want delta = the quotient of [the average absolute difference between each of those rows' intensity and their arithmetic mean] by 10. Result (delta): 0.06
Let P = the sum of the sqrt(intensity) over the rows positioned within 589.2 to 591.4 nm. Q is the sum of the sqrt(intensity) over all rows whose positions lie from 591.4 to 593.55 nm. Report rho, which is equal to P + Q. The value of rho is 118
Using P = 57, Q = 61.4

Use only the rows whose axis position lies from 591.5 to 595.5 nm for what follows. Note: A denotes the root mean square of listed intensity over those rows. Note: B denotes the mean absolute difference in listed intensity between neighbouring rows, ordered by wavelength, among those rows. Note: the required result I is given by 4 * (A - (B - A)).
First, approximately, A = 15.4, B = 0.49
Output 121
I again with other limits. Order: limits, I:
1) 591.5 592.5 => 116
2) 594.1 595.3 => 127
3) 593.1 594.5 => 119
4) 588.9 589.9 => 89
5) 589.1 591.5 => 101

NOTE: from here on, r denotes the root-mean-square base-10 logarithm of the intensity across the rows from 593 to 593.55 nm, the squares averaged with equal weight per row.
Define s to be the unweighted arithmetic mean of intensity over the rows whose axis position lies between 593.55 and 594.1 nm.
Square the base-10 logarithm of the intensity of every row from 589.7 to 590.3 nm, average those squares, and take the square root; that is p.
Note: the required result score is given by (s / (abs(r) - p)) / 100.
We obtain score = 1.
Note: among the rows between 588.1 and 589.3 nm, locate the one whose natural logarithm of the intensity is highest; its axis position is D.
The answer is 588.176 nm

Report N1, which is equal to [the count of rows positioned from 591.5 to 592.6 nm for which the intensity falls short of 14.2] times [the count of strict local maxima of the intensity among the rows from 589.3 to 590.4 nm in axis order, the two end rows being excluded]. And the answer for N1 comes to 0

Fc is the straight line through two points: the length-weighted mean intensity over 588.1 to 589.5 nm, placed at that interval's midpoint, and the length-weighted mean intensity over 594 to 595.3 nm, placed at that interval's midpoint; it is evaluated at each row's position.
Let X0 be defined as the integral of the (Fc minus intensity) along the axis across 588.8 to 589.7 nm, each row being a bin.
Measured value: 1.74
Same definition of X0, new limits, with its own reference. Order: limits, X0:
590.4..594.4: 0.92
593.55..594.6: 0.73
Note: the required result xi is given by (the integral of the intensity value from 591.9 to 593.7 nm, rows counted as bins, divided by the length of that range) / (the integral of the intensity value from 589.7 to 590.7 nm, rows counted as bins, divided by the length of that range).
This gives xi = 1.17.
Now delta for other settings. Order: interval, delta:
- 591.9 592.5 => 0.08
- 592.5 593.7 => 0.06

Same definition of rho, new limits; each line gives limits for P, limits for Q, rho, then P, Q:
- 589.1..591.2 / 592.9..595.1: 119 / 56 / 62.2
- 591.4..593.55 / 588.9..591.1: 117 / 61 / 56.0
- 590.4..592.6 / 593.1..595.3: 124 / 61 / 63.0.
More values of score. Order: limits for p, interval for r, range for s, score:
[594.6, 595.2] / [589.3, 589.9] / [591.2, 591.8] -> -1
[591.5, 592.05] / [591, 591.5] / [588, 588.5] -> -7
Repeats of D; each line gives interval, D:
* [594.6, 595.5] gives 595.398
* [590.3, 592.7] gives 591.708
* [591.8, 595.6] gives 595.398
